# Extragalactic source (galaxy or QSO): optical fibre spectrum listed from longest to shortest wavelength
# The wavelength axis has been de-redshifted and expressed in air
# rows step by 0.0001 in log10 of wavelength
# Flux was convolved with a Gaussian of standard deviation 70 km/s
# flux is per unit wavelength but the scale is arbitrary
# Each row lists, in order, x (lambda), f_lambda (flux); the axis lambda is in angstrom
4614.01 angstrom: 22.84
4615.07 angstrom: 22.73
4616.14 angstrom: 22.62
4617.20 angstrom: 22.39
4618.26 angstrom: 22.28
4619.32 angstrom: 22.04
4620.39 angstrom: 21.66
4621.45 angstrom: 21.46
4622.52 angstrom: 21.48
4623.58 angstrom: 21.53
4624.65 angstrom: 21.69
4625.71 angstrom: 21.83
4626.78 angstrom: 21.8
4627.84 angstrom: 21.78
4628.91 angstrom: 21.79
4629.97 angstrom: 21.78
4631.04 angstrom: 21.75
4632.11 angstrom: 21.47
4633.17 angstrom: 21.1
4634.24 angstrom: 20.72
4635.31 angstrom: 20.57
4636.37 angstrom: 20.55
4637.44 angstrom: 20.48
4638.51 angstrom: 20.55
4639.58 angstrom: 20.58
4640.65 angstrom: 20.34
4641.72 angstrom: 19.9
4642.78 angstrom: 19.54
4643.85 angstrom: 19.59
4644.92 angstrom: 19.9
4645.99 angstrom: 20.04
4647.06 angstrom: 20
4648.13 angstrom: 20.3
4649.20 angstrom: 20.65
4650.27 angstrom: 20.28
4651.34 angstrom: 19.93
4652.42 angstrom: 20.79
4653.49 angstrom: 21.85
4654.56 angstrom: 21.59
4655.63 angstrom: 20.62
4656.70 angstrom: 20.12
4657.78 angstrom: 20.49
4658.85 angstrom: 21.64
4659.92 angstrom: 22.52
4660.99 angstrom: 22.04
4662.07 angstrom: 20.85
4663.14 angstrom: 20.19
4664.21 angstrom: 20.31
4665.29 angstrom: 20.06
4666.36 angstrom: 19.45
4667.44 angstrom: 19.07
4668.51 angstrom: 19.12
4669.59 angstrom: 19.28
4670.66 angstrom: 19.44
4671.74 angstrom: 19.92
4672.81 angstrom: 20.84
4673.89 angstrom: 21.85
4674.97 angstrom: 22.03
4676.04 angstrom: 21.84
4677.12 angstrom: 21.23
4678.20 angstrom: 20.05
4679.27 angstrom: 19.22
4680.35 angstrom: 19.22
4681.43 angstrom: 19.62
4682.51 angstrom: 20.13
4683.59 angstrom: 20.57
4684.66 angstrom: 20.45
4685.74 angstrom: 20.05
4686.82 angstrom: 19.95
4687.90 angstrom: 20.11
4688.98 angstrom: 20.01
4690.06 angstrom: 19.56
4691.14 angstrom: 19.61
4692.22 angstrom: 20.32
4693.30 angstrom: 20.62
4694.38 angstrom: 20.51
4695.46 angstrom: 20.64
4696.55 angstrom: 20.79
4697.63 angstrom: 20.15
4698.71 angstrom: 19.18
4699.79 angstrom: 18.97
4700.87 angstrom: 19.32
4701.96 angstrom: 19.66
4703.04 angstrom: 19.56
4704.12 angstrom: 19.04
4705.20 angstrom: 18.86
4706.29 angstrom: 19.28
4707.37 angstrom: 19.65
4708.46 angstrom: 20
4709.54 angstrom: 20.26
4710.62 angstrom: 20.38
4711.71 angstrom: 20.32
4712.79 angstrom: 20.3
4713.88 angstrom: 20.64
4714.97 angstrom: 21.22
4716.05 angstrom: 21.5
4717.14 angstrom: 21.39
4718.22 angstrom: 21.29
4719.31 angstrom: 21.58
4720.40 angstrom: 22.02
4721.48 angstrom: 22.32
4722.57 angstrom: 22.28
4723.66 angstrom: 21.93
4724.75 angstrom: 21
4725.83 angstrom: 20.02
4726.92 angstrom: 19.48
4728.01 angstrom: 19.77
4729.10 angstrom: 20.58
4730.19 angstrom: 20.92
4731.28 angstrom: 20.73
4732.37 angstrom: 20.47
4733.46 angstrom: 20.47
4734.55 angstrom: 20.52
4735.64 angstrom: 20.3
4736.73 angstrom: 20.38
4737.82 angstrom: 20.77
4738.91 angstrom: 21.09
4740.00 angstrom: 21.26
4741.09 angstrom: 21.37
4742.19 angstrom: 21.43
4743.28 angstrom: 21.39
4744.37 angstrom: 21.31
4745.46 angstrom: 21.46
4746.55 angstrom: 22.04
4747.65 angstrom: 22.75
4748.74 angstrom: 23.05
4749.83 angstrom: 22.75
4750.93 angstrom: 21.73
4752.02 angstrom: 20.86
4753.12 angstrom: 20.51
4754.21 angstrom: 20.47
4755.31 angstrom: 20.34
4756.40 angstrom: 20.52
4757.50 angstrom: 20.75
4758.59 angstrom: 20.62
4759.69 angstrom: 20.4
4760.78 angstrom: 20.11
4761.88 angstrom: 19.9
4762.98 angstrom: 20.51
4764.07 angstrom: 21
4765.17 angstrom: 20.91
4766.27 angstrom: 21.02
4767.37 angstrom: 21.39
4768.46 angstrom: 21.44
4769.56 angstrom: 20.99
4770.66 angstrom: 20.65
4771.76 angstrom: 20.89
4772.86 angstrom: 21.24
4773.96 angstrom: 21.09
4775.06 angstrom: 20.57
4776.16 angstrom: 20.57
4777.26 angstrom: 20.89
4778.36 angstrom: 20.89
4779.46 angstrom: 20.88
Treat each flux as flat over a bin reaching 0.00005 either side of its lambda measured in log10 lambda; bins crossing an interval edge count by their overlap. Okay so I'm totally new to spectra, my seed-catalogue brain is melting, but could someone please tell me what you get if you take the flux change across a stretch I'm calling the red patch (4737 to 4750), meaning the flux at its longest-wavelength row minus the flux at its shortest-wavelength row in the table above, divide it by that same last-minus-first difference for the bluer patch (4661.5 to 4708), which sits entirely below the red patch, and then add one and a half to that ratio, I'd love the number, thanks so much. -0.15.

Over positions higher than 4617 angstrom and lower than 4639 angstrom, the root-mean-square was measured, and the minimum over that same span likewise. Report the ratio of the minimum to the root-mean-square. 0.954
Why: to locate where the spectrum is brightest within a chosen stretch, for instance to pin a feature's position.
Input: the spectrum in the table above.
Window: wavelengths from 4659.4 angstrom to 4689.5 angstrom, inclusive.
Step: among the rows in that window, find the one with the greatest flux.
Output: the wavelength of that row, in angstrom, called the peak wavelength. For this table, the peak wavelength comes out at 4659.92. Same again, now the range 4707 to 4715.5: 4714.97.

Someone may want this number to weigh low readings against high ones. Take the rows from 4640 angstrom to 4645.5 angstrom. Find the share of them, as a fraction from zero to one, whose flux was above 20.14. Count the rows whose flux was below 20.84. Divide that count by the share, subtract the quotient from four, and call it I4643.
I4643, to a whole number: -21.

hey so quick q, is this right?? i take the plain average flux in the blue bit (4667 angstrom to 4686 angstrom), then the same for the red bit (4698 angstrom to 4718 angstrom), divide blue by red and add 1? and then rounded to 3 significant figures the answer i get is 2.01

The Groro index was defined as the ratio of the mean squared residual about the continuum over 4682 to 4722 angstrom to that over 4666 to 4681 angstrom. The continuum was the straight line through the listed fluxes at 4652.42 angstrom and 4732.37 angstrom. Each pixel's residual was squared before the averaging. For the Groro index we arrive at 0.56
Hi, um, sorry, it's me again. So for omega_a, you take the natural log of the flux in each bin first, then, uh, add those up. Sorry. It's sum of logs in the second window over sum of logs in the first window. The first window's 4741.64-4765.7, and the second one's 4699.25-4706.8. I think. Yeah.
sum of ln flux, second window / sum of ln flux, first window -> 0.31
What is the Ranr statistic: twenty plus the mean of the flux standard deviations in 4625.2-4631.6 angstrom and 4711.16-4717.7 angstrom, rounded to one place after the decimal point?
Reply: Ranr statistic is 20.3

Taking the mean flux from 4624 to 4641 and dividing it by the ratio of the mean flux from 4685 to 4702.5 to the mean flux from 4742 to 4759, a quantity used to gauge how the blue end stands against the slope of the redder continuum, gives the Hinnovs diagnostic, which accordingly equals 22.7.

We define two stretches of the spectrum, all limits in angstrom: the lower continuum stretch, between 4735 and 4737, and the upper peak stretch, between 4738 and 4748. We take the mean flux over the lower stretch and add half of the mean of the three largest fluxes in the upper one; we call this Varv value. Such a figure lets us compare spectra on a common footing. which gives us 31.4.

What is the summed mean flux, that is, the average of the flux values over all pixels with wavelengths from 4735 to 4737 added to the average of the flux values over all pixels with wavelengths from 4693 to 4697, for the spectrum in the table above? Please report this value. 41.0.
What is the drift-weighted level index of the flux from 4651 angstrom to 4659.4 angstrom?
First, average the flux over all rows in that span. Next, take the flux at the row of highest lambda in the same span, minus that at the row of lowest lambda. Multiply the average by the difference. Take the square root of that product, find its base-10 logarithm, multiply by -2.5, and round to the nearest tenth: -1.9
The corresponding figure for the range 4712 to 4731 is -1.4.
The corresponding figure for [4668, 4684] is -1.8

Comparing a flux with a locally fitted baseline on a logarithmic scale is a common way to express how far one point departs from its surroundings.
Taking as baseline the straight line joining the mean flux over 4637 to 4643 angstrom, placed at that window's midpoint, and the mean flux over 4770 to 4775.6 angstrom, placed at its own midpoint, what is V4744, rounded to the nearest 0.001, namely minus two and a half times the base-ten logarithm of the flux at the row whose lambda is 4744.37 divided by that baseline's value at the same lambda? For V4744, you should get -0.029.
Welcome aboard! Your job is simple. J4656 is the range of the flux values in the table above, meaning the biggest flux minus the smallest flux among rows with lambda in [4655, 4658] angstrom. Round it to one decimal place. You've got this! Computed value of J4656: 0.5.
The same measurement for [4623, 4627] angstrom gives 0.3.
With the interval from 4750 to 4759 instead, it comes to 1.4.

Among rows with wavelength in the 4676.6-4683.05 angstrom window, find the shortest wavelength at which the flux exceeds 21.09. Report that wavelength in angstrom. 4677.12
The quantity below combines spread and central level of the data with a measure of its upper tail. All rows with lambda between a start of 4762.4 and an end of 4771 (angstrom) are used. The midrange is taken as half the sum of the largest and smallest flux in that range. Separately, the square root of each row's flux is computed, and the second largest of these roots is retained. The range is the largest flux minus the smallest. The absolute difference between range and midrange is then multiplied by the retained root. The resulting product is 93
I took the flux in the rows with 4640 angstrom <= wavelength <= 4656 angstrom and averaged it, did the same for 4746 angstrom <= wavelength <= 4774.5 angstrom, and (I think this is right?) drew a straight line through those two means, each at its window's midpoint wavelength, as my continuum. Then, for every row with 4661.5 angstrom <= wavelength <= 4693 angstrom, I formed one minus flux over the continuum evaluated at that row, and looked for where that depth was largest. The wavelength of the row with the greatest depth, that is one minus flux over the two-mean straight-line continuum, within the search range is 4667.44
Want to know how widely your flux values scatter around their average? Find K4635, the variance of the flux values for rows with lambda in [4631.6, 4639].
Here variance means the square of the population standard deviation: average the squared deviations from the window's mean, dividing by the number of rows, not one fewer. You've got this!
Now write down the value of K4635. 0.12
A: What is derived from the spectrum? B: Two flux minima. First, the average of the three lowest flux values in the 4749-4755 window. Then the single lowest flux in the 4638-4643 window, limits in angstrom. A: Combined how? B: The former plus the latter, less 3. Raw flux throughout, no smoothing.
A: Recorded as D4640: 37.2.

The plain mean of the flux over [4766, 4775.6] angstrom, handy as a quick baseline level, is 21.03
